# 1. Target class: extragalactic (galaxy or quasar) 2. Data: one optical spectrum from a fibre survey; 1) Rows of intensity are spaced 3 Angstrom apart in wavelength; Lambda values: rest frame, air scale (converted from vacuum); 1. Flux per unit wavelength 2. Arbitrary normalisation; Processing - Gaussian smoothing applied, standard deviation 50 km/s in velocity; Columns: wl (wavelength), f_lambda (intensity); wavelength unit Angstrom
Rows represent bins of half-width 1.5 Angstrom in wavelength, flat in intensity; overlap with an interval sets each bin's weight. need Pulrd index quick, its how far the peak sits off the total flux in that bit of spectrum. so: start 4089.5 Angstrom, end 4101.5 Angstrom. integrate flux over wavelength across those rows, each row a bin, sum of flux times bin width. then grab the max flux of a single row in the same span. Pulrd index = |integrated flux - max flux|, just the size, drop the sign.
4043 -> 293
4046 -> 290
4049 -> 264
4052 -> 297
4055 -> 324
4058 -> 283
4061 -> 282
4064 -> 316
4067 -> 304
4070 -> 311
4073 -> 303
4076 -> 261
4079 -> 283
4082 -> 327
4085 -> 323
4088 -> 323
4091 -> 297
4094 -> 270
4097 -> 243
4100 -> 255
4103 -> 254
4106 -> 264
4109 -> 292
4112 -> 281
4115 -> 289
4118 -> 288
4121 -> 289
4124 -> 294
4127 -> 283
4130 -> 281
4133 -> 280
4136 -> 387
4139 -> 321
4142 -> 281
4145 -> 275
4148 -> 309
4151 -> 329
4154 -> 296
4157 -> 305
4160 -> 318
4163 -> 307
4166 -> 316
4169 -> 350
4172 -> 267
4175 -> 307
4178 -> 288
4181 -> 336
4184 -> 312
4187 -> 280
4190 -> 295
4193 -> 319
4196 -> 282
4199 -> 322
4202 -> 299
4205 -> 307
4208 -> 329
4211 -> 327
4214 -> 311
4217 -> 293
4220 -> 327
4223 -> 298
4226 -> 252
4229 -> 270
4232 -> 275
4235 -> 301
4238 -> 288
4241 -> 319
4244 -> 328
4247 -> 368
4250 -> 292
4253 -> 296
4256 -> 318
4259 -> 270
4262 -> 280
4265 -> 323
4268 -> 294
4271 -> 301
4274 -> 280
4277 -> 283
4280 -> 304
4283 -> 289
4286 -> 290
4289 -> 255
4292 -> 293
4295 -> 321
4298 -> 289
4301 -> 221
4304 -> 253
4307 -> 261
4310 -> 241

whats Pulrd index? 2898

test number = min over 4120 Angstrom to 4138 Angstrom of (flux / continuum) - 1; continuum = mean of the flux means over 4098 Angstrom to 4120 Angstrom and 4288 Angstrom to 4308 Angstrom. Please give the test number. 0.027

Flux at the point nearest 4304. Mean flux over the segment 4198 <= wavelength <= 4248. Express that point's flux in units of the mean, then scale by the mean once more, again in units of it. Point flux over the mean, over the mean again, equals 0.0027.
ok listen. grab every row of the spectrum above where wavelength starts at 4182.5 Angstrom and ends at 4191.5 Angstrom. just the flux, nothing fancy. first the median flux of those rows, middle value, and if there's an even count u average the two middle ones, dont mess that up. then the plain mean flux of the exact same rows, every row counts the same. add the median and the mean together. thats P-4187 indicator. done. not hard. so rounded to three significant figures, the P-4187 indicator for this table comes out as 591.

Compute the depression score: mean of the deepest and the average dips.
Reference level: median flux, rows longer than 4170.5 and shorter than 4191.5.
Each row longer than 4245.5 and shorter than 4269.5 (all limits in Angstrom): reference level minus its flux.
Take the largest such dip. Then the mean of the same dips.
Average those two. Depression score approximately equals 7.4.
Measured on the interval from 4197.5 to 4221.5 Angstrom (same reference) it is -8.7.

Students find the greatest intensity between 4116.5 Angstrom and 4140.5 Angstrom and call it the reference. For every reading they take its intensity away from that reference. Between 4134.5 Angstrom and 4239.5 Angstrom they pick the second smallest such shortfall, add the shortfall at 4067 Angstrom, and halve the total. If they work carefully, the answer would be 60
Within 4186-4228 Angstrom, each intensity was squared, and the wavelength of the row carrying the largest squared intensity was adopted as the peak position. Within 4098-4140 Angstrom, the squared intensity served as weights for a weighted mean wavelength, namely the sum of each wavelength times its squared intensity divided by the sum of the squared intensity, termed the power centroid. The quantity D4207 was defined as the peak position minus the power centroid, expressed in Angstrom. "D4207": 86.6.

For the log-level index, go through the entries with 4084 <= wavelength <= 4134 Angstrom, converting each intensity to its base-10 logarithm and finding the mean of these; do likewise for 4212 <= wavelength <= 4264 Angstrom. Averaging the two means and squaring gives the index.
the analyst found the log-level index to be 6.06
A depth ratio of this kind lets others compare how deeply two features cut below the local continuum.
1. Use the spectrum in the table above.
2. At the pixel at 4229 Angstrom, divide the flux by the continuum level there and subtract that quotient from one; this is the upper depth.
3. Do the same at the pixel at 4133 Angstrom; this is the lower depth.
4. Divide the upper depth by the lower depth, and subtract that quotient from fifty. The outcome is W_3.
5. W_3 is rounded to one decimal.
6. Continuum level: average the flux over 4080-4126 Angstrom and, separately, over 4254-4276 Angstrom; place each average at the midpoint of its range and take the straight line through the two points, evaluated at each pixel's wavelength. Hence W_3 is 47.0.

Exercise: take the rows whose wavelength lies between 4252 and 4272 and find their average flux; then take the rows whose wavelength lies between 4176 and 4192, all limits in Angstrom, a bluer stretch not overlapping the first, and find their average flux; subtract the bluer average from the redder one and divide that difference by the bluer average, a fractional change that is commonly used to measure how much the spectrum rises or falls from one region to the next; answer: -0.02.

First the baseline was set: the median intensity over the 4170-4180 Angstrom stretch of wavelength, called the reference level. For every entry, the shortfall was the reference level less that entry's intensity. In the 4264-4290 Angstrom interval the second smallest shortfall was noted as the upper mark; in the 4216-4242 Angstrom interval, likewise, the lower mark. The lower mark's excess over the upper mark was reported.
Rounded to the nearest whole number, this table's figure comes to -15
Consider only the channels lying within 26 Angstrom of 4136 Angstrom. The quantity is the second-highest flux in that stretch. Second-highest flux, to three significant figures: 329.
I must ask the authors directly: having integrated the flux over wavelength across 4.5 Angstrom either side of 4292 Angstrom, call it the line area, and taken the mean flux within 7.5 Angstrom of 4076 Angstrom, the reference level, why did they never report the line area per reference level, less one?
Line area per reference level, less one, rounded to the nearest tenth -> 7.8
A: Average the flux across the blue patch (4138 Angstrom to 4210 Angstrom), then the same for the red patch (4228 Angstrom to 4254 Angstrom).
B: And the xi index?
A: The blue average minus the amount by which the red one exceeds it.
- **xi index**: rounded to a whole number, 308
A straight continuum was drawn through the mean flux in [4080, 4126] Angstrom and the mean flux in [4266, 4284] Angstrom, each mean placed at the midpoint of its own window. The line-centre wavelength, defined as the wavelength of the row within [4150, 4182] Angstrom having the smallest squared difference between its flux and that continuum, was 4178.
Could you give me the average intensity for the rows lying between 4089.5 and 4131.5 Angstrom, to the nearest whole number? 277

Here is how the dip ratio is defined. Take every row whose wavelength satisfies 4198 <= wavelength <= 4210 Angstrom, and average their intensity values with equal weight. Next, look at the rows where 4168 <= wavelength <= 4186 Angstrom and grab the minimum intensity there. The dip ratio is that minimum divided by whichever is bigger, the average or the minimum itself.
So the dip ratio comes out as 0.85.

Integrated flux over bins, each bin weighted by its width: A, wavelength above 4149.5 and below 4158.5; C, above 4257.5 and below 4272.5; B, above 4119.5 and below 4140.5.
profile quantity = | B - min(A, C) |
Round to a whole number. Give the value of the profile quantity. 3615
